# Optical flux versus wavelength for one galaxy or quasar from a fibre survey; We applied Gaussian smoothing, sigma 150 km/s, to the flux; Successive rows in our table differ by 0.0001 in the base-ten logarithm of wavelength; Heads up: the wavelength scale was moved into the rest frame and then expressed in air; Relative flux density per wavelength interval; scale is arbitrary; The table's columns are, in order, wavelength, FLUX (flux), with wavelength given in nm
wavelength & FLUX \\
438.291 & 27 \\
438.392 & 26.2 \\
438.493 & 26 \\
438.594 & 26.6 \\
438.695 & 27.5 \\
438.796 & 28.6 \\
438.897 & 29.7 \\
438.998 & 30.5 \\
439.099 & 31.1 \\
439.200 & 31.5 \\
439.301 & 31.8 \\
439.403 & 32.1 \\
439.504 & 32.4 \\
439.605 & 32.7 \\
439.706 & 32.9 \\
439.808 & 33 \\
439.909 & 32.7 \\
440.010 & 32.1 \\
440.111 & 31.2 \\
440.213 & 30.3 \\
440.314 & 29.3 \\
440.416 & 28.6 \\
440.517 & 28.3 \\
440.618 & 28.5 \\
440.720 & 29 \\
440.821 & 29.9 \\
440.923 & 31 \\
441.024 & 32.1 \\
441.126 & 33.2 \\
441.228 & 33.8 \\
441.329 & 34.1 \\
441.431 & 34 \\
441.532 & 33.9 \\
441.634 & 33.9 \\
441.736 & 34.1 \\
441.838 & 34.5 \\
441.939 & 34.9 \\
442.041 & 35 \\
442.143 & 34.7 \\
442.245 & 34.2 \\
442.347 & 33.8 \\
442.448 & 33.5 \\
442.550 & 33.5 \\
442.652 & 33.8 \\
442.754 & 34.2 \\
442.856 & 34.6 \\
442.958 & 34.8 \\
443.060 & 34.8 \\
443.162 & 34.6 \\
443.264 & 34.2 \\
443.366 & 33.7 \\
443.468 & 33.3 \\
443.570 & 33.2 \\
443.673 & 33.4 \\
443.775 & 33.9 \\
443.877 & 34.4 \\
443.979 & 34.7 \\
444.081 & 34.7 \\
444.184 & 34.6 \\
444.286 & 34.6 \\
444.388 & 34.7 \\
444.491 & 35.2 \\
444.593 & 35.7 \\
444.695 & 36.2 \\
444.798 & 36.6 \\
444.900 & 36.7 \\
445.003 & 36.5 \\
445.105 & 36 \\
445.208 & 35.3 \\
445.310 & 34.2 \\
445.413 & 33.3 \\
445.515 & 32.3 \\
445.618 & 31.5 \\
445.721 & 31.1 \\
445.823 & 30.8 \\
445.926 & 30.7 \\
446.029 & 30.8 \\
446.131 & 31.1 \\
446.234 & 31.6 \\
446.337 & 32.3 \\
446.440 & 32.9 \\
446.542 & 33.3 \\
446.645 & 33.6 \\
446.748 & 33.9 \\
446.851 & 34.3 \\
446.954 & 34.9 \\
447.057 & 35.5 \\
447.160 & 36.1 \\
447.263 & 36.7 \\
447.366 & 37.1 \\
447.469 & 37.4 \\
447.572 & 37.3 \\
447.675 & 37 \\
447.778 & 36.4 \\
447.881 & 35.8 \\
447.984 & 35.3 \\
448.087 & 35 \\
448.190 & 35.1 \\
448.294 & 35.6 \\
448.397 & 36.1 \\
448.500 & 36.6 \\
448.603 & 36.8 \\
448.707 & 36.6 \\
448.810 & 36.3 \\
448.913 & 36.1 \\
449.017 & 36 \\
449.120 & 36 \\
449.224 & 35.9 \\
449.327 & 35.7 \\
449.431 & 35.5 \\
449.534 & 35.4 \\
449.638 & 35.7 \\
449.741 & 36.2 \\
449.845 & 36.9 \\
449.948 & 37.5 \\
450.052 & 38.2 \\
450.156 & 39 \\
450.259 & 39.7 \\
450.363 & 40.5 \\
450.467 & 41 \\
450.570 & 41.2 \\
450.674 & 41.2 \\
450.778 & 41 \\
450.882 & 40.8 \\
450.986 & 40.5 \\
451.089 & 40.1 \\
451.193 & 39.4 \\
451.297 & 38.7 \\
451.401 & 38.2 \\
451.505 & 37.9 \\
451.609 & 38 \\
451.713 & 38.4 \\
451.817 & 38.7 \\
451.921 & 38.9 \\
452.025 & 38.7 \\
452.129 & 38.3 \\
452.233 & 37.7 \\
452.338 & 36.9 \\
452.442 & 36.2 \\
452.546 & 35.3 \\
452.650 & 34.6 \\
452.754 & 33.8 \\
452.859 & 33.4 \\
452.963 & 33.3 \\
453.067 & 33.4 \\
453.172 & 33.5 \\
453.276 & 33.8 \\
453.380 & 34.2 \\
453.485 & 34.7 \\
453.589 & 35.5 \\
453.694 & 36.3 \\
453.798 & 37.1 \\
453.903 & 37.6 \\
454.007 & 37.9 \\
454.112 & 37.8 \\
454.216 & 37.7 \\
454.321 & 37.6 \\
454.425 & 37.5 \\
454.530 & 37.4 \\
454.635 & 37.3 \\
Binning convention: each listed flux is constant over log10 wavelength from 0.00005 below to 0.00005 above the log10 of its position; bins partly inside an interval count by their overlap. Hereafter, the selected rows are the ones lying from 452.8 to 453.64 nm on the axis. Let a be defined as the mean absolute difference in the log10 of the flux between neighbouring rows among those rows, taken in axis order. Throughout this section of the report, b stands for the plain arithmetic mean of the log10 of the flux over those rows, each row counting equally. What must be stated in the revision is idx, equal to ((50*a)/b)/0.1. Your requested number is 1.4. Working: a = 0.0042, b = 1.53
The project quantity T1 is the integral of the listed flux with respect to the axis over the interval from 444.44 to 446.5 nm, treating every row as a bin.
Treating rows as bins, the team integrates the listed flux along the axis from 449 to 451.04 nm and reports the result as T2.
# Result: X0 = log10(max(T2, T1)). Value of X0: 1.89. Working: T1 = 69.1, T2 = 78.0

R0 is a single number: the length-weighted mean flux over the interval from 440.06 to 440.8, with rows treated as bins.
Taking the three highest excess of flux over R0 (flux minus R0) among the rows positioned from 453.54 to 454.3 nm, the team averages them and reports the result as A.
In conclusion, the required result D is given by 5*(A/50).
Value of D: 0.84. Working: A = 8.4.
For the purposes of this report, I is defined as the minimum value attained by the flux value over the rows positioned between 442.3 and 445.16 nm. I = 33.2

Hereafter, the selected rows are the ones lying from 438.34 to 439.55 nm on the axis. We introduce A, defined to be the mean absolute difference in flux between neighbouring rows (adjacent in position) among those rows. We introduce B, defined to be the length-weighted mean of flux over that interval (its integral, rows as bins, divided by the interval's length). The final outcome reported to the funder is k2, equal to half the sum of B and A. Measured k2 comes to 15.0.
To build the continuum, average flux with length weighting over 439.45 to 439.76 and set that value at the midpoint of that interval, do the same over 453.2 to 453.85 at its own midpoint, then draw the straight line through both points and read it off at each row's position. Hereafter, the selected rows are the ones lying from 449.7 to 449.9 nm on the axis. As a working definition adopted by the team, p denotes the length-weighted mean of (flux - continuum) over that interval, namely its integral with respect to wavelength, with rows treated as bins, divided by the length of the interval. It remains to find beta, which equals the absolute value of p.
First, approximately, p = 2.0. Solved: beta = 2.0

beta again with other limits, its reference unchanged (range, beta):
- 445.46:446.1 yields 2.6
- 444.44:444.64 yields 1.9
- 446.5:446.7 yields 0.5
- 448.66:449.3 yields 1.7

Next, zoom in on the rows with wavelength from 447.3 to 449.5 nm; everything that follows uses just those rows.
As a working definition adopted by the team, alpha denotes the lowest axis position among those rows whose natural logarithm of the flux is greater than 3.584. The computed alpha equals 447.366 nm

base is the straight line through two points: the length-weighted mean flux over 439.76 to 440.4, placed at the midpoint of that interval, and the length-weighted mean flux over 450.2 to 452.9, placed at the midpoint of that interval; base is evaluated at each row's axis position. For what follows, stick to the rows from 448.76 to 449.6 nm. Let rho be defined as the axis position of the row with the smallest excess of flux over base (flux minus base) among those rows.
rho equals 449.534 nm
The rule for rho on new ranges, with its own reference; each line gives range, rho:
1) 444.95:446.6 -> 445.926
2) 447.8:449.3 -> 448.087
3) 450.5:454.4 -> 452.963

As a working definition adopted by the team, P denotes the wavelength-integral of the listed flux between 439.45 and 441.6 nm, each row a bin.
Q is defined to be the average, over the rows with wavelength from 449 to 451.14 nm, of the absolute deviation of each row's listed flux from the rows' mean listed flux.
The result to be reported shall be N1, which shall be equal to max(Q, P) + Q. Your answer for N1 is 70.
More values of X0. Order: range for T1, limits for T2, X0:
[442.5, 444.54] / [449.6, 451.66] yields 1.91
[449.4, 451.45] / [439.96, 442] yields 1.90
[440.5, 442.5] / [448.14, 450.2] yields 1.87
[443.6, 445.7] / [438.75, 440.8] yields 1.86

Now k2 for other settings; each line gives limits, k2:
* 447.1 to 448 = 18.5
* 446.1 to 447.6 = 17.5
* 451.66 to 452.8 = 18.8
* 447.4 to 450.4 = 18.5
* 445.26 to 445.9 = 16.4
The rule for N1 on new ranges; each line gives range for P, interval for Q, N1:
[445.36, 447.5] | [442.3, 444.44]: 72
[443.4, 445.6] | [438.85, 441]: 78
